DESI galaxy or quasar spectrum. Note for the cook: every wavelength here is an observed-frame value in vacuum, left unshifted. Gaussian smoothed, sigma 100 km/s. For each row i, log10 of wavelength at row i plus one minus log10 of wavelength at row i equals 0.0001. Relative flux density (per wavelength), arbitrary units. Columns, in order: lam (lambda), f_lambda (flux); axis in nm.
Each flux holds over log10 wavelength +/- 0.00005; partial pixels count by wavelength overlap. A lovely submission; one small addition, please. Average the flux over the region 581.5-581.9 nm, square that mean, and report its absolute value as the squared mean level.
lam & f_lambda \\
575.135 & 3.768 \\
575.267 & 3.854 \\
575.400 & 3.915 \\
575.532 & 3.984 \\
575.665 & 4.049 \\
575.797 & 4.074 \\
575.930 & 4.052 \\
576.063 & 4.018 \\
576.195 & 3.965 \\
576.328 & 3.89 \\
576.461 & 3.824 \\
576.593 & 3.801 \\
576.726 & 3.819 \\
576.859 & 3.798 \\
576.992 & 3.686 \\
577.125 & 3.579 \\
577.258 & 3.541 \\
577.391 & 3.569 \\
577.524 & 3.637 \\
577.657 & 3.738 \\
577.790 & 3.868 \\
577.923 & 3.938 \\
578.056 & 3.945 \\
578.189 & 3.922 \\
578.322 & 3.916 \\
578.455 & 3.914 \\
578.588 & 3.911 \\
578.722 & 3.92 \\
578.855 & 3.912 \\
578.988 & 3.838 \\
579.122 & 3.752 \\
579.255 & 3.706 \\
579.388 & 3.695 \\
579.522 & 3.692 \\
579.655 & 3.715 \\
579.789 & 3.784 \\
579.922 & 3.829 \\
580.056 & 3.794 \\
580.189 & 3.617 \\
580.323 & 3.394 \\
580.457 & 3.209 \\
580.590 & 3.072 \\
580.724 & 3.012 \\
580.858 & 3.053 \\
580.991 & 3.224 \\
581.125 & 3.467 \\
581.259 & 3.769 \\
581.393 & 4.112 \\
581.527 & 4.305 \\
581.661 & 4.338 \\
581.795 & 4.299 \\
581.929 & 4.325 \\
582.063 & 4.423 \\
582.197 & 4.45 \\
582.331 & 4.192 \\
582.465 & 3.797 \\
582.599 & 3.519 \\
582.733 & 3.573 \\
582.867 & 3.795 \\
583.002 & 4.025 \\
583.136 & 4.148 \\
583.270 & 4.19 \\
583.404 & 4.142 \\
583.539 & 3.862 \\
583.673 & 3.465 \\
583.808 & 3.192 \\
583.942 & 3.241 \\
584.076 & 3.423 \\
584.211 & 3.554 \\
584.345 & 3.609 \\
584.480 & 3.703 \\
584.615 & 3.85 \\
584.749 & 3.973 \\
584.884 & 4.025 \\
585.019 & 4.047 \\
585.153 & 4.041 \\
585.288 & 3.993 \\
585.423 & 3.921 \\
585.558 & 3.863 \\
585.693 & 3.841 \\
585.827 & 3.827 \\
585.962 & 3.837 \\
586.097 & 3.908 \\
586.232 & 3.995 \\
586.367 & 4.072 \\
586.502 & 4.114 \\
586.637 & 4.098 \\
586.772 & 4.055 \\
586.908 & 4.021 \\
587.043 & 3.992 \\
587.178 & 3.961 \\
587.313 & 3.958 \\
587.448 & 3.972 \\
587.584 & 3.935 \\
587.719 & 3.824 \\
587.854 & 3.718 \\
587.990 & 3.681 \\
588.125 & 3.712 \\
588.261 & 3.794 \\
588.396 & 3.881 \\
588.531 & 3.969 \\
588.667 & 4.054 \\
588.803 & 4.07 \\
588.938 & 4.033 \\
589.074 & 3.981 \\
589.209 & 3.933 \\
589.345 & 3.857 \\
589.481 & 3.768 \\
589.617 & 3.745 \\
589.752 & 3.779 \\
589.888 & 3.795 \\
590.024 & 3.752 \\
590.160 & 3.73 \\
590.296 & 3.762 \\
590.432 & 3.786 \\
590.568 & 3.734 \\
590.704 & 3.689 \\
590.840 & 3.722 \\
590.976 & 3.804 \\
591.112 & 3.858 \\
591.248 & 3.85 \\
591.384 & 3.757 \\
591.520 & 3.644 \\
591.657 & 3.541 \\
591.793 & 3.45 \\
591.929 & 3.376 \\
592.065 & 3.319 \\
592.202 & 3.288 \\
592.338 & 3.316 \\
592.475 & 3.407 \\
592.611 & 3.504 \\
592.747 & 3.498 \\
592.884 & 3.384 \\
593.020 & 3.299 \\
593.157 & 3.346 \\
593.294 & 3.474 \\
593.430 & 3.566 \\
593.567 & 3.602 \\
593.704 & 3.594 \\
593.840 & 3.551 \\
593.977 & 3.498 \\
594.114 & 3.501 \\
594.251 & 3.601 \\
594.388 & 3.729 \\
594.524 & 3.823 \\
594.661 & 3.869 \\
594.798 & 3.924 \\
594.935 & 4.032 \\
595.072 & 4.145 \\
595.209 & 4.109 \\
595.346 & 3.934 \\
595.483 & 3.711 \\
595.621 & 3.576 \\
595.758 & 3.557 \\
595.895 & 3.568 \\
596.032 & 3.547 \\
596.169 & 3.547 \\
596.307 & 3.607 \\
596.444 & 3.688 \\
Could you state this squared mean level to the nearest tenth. 18.6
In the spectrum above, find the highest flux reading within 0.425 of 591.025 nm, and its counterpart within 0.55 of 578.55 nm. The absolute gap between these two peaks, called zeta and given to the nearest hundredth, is 0.09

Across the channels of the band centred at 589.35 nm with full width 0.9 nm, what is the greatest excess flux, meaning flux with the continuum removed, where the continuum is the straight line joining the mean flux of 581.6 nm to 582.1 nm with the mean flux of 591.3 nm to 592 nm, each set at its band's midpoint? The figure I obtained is 0.26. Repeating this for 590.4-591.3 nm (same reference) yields 0.26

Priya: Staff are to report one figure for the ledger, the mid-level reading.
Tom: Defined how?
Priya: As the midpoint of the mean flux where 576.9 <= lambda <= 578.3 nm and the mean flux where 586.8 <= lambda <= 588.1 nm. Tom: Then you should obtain 3.82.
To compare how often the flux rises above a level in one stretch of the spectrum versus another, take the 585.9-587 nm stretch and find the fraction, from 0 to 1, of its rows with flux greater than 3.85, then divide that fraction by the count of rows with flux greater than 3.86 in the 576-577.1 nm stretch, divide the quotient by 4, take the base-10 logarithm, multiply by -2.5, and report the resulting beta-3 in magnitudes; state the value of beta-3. 2.84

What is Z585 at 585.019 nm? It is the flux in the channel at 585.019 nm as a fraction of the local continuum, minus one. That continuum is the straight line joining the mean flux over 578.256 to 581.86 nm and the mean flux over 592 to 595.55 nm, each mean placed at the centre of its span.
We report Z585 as 0.100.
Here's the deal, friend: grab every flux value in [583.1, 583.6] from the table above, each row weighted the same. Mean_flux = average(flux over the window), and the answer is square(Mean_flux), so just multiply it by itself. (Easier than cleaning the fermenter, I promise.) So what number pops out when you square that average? 16.7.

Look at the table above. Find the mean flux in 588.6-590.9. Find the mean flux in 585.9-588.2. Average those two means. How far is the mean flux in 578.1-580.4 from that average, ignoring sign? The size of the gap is 0.10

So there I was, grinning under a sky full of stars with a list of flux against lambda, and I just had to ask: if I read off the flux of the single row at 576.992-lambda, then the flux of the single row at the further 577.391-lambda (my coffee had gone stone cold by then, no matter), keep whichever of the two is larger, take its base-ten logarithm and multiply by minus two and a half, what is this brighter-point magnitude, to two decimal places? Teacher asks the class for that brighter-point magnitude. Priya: -1.42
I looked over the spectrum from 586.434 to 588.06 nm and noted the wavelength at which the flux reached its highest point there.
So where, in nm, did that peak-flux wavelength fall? 586.502 nm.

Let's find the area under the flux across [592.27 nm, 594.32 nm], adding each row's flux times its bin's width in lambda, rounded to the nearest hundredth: 7.12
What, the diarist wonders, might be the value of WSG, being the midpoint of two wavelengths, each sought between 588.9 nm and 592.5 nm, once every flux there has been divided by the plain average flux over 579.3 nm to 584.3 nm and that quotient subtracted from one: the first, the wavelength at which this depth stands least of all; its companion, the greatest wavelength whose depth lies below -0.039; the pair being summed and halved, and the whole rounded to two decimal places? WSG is 589.07 nm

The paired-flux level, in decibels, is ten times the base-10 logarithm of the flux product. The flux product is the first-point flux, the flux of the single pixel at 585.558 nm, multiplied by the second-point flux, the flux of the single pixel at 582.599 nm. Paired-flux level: 11.3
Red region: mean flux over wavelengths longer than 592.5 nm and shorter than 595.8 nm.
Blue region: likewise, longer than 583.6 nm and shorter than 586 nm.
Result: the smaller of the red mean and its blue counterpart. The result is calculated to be 3.66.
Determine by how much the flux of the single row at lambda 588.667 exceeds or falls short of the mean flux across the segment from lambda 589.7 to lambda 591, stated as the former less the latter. 0.30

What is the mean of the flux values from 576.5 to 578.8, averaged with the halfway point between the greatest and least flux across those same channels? 3.77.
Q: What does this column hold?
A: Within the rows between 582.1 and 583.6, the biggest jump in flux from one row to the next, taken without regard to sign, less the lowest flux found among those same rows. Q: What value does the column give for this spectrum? -3.1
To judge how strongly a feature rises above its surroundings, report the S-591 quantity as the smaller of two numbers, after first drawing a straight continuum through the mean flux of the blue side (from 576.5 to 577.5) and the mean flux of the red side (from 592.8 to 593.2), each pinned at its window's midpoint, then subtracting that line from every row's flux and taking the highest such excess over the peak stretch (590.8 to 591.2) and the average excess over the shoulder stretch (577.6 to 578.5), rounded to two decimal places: 0.23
